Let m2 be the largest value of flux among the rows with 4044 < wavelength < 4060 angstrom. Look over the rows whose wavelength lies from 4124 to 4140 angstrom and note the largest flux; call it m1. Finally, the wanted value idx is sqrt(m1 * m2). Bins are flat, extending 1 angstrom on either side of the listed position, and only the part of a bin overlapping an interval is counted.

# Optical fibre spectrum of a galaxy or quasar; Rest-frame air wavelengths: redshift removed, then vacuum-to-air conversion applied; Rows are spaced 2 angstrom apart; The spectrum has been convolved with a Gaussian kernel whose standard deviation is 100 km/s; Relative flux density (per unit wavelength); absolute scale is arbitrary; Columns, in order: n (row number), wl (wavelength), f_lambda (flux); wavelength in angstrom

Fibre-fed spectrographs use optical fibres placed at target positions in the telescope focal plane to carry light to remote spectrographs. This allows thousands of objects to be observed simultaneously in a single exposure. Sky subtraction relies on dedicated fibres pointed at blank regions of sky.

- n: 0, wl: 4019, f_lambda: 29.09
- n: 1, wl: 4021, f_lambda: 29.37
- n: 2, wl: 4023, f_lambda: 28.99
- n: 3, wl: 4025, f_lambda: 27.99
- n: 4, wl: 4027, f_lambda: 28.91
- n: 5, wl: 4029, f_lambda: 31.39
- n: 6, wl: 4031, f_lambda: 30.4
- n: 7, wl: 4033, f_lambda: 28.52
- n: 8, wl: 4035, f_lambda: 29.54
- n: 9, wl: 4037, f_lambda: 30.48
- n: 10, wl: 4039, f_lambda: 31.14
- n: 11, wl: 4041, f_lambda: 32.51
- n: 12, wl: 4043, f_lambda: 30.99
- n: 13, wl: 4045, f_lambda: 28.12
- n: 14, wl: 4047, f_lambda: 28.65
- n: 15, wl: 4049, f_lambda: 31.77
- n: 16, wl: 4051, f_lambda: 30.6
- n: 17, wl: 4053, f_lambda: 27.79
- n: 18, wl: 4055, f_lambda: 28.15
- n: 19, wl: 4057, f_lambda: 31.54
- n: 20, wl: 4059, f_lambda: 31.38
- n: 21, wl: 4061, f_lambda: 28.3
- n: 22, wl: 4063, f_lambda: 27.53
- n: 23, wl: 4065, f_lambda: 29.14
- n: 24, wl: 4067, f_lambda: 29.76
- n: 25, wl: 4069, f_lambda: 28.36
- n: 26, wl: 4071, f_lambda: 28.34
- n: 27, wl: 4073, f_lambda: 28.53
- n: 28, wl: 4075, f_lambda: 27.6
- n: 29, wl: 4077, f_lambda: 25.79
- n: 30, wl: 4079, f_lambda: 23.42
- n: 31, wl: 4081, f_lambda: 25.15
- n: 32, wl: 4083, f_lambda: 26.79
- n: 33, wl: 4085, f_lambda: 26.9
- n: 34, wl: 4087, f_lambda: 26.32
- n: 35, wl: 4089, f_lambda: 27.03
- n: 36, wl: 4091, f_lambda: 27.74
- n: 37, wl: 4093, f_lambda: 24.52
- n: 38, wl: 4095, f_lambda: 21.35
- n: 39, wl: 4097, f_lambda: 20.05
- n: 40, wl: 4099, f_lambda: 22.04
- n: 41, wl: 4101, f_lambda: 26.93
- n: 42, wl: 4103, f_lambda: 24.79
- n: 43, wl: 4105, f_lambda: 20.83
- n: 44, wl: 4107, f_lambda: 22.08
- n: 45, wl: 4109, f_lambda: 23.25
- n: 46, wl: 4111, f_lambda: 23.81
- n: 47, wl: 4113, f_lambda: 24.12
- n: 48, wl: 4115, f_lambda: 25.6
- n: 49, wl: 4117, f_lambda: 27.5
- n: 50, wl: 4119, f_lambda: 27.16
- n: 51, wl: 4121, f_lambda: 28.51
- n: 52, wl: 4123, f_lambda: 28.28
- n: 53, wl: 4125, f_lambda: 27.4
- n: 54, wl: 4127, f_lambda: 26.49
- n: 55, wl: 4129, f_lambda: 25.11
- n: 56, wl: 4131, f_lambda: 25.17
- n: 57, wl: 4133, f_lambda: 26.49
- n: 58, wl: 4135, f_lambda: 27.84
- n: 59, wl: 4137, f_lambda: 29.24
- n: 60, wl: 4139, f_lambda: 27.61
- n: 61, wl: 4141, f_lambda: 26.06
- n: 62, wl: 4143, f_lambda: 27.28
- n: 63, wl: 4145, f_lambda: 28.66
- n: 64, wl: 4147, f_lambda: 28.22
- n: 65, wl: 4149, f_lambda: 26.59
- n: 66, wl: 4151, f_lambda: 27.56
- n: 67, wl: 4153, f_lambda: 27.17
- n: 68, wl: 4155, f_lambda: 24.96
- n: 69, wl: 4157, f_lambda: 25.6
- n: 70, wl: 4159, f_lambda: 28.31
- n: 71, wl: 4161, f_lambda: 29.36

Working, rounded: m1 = 29.24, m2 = 31.77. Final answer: 30.5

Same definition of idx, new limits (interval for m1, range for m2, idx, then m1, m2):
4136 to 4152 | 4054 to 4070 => 30.4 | 29.24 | 31.54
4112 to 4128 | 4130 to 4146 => 28.9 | 28.51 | 29.24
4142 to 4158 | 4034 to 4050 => 30.5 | 28.66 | 32.51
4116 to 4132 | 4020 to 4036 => 29.9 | 28.51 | 31.39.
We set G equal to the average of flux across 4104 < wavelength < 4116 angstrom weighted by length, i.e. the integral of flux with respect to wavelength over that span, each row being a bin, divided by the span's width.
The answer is 23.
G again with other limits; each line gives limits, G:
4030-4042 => 30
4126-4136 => 26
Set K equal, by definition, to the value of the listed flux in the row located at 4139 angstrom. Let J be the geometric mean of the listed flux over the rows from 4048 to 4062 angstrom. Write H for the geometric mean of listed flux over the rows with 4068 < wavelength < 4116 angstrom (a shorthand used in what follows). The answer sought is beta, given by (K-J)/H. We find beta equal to -0.09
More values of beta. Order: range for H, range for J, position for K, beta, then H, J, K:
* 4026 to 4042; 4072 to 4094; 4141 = -0.01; 30.3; 26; 26.06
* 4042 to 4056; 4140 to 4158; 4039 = 0.15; 29.4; 27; 31.14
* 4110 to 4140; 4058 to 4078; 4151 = -0.03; 26.6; 28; 27.56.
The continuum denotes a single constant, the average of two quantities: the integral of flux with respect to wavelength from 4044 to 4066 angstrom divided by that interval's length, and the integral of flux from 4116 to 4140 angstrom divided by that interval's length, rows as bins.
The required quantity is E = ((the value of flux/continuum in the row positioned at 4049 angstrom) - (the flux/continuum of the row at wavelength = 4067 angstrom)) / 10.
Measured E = 0.007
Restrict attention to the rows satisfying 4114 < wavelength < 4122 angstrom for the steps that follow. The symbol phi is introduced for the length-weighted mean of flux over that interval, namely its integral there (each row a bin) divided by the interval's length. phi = 27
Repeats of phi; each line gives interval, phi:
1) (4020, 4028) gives 29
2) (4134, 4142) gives 28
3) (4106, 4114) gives 23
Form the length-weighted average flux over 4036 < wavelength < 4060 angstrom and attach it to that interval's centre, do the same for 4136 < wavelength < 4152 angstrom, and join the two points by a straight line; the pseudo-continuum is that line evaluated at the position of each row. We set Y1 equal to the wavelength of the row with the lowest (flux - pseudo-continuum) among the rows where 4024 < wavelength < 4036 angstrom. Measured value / 4025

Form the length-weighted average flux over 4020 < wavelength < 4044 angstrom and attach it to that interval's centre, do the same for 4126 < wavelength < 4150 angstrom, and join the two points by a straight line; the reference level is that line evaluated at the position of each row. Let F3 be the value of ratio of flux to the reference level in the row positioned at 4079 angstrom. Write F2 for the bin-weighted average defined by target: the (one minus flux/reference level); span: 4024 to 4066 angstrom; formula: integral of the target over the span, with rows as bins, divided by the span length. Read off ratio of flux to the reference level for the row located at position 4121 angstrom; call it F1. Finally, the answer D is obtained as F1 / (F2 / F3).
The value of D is -252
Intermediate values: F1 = 1.04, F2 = -0.003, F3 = 0.82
